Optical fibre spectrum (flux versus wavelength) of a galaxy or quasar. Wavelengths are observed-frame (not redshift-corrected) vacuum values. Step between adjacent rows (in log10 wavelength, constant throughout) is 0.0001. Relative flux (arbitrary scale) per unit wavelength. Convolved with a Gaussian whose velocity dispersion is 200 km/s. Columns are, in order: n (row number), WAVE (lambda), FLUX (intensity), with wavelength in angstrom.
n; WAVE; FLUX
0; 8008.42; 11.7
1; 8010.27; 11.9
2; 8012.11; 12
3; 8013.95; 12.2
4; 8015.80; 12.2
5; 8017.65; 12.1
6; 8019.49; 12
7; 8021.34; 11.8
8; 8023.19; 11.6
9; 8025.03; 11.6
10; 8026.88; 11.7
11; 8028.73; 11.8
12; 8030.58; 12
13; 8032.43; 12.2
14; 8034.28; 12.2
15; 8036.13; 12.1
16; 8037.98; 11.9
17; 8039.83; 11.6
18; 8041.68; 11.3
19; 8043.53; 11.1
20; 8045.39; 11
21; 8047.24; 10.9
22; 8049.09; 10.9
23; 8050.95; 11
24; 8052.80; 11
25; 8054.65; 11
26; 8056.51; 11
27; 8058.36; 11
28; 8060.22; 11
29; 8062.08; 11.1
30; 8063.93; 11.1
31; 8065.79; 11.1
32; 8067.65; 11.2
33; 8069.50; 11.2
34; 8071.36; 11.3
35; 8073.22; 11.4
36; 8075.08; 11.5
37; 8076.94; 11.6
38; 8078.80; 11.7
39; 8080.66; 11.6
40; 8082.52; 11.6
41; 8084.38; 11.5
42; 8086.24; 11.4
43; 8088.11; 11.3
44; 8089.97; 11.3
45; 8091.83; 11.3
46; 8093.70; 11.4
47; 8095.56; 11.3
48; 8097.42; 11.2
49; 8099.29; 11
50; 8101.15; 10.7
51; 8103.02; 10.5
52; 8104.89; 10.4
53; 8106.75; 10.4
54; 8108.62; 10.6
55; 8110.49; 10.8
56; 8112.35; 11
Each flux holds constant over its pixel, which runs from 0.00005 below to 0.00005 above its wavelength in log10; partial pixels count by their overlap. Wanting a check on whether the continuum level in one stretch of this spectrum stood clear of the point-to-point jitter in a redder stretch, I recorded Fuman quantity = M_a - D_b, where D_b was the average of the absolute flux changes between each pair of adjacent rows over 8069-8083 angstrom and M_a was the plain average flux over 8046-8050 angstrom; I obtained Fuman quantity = 10.8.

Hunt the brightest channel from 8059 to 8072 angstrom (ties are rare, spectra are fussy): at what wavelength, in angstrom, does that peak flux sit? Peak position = 8071.36 angstrom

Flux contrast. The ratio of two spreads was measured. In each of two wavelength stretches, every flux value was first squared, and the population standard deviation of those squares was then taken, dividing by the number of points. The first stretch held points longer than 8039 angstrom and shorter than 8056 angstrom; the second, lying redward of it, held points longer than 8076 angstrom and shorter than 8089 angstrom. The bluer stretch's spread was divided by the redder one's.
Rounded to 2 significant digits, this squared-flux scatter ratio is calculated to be 1.6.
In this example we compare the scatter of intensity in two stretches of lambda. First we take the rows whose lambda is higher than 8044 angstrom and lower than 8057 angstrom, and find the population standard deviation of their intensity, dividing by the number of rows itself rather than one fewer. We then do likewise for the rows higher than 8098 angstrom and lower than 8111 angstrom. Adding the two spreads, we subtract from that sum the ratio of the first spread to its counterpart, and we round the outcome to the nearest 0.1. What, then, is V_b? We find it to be 0.0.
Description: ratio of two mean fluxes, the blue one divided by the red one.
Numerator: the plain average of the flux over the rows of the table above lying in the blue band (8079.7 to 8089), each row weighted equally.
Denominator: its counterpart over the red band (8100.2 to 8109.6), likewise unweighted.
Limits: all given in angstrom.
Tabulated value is 1.09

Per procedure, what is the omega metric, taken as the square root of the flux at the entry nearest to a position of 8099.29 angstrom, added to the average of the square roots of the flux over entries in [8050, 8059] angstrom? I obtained 6.63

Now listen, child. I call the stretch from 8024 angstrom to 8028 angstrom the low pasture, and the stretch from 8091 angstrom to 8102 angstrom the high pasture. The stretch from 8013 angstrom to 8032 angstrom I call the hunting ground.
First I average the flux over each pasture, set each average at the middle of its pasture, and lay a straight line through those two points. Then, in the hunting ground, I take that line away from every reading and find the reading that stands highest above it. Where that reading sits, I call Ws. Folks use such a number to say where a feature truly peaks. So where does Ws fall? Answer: 8015.80 angstrom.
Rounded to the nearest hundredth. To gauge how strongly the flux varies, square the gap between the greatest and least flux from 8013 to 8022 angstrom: 0.16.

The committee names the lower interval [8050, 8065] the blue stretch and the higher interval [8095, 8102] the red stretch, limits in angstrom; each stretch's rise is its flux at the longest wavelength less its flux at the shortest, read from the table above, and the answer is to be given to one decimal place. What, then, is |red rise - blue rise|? 0.7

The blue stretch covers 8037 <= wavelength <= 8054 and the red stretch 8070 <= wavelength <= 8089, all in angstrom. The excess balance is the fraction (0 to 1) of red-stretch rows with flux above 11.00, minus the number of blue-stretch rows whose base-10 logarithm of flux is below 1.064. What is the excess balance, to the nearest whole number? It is -6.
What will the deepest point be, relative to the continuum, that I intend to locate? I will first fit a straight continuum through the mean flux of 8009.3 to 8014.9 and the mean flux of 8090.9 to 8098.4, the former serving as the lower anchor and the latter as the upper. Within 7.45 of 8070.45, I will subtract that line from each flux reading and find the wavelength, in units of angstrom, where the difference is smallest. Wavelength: 8063.93 angstrom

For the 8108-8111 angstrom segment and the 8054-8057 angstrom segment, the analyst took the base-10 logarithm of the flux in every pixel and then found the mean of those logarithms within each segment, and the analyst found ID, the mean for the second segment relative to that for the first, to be 1.01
